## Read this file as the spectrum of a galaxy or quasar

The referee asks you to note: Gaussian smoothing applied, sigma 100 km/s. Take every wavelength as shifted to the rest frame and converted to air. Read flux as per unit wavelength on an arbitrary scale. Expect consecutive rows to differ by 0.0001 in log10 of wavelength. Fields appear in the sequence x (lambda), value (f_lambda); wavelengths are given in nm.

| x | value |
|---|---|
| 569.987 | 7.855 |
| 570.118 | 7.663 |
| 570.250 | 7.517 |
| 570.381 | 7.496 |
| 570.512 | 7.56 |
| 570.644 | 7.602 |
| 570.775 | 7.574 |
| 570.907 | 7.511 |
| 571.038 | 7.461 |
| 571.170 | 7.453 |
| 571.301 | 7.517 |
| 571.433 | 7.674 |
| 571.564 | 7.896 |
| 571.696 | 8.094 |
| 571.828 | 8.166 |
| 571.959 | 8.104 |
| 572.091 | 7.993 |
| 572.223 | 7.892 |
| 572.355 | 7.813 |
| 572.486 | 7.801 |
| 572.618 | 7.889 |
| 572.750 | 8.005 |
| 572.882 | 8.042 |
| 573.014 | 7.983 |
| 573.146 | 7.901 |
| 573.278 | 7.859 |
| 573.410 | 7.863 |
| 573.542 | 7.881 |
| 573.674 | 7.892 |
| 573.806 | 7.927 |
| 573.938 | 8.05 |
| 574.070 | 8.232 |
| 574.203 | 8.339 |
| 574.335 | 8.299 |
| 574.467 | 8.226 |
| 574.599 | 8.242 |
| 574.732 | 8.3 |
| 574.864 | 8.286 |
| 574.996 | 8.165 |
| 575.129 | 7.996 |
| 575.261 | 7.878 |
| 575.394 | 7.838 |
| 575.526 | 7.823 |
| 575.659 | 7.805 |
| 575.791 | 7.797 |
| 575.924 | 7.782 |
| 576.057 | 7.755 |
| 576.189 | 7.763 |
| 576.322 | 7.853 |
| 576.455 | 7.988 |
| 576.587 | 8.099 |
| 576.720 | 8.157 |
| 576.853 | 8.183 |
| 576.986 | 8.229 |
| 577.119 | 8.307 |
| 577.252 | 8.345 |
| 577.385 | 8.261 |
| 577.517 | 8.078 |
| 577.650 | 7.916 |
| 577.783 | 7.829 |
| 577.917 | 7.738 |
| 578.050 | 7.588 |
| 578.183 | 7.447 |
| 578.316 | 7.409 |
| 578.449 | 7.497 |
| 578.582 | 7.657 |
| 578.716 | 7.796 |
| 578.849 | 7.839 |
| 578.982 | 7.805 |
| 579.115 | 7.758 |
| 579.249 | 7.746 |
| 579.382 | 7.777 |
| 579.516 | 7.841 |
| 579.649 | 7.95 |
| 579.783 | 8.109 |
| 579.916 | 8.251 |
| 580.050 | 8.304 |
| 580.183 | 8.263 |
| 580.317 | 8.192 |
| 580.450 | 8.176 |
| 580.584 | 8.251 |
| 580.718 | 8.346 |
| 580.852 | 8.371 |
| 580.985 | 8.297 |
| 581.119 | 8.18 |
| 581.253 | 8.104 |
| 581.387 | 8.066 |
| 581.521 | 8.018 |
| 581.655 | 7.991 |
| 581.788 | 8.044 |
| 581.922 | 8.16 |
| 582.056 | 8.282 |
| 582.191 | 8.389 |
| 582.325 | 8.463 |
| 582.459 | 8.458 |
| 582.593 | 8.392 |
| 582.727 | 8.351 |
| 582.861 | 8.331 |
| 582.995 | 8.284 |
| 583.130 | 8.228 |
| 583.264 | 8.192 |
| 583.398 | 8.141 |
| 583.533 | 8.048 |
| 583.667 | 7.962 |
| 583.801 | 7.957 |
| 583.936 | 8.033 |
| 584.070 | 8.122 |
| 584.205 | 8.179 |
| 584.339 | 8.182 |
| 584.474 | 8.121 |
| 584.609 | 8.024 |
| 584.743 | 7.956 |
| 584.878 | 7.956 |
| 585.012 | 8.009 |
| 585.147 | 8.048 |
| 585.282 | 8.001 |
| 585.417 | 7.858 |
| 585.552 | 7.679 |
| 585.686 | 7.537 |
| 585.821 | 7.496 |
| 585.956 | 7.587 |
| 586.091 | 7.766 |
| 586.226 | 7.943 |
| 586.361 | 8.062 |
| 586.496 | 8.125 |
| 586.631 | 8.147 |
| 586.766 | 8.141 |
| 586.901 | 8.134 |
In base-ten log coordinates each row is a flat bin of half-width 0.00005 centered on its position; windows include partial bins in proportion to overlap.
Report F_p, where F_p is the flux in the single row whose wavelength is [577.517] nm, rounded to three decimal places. 8.078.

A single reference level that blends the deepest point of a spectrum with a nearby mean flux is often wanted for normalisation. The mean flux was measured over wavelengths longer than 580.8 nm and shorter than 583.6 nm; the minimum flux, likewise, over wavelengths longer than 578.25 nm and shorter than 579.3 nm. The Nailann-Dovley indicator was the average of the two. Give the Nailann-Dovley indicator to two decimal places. 7.82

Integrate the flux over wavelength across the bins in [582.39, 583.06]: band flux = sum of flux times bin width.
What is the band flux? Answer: 5.6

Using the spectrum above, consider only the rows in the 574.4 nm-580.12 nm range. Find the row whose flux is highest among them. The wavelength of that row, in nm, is 577.252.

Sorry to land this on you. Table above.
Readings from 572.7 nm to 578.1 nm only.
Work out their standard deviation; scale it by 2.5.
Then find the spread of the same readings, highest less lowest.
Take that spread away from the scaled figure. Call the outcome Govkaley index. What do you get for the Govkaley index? -0.25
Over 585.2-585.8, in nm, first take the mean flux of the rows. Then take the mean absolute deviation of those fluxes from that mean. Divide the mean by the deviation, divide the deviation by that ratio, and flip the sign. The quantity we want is -0.0033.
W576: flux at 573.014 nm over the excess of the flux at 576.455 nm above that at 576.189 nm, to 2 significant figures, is 35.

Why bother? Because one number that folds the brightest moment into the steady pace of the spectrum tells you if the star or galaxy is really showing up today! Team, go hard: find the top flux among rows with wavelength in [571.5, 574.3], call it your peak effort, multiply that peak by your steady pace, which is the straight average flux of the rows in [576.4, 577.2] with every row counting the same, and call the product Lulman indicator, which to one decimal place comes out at 68.1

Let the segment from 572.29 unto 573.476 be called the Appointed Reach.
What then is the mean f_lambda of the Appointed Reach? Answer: 7.91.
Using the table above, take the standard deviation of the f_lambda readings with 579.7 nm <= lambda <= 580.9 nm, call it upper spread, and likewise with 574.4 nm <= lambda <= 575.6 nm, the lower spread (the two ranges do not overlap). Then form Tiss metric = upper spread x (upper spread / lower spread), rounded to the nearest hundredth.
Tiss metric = 0.03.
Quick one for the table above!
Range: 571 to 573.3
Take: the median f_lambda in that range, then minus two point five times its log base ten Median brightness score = -2.24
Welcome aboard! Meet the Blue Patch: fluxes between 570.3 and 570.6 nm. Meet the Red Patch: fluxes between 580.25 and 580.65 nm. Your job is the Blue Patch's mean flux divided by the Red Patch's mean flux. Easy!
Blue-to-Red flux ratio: 0.92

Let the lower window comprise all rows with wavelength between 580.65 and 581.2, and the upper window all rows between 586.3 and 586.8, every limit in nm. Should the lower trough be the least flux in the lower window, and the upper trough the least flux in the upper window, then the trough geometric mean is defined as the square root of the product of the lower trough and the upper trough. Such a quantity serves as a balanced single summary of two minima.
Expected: 8.12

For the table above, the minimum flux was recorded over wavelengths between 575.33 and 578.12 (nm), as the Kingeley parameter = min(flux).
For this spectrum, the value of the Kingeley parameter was 7.588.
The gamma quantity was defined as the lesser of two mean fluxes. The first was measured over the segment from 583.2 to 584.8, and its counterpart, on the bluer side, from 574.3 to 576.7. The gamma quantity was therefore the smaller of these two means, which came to 7.99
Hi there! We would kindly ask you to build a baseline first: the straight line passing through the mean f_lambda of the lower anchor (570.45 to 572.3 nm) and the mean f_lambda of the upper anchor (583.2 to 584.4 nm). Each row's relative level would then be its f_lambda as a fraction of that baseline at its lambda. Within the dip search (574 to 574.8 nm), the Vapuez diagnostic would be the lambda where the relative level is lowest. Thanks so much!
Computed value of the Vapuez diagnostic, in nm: 574.467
